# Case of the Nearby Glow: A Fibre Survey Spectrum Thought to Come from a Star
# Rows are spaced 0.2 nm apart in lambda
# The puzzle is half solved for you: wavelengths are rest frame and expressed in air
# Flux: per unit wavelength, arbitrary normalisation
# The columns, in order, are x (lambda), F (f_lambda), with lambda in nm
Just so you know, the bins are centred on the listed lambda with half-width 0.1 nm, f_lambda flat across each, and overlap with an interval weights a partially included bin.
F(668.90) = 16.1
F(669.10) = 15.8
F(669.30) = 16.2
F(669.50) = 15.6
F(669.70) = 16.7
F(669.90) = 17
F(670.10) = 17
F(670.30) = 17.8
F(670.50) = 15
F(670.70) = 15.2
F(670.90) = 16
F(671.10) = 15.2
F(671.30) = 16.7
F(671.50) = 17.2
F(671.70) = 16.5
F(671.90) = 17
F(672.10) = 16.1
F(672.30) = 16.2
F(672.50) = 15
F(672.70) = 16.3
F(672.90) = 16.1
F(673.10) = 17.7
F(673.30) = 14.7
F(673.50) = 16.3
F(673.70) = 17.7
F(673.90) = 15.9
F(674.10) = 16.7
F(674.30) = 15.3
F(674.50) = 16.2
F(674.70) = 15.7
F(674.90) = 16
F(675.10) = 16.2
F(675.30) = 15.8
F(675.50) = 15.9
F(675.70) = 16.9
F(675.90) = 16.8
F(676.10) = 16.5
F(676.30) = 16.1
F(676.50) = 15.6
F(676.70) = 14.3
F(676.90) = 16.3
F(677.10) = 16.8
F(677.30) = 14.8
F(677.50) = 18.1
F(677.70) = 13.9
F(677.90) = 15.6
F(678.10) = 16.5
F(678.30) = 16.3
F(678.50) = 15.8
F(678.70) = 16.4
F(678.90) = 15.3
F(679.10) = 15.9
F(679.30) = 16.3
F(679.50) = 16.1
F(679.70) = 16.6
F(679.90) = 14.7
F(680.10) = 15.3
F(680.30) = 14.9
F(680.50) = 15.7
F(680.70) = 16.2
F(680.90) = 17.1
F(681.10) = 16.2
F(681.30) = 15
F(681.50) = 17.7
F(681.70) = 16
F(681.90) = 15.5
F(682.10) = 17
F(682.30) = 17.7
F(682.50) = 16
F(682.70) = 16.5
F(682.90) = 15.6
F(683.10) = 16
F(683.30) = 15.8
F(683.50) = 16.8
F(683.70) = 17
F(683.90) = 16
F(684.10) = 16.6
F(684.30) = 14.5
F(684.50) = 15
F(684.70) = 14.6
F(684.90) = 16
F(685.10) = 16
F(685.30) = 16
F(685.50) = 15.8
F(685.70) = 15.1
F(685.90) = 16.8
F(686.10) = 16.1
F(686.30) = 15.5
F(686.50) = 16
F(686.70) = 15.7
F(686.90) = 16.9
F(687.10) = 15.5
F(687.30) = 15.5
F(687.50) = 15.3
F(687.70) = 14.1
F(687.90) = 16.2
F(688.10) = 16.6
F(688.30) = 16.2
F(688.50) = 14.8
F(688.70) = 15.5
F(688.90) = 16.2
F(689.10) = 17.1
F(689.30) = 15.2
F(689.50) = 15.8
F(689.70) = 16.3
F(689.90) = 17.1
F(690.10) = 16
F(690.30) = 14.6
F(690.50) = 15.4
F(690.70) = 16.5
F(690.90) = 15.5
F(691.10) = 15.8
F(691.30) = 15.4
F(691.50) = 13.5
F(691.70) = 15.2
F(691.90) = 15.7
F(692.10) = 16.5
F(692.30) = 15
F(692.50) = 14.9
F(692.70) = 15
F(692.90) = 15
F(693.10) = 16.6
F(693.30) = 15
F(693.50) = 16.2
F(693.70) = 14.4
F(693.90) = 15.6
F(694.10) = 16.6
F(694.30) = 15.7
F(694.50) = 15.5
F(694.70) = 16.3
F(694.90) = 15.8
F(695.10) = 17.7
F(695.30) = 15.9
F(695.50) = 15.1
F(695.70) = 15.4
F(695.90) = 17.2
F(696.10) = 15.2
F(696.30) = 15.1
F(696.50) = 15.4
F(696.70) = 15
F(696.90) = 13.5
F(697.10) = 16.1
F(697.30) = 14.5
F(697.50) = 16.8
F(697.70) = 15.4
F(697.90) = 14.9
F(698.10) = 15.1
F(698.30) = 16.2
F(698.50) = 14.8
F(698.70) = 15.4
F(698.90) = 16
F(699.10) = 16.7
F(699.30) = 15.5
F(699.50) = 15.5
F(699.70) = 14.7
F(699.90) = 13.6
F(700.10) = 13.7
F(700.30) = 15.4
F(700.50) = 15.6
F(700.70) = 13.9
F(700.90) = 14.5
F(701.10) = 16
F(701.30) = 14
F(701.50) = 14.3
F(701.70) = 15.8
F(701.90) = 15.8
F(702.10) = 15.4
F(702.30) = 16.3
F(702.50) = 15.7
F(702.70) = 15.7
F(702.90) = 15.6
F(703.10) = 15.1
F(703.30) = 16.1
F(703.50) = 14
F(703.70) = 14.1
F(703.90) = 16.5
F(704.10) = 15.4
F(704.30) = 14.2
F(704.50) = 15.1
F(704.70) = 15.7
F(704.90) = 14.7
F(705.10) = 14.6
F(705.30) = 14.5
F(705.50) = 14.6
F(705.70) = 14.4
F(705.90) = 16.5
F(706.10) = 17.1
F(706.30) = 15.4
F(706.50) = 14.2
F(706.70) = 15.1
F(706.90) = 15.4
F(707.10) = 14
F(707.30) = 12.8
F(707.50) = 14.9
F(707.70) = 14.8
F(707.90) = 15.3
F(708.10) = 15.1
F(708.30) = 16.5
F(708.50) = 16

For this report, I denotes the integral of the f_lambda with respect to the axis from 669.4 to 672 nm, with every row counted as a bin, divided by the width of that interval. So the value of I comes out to 16.4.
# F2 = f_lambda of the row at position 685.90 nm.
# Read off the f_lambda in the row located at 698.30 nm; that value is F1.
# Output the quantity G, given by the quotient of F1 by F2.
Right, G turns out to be 0.96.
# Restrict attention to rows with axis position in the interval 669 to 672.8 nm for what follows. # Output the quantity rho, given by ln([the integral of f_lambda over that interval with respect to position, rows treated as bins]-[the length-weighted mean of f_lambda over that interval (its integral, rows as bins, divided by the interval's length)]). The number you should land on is 3.82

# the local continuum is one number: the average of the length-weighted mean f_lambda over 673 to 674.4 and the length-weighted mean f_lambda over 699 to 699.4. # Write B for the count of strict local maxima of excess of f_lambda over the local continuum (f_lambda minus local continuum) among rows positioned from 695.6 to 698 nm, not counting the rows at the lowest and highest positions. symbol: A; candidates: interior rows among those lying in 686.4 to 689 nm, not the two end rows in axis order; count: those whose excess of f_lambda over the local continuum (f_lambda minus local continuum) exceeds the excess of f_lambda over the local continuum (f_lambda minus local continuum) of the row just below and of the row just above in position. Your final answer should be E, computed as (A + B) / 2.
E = 3.0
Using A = 2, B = 4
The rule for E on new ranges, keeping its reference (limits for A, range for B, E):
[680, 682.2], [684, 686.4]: 2.0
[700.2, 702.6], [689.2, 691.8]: 3.0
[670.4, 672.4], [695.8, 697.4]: 2.5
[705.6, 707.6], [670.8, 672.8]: 2.5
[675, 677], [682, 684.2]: 2.5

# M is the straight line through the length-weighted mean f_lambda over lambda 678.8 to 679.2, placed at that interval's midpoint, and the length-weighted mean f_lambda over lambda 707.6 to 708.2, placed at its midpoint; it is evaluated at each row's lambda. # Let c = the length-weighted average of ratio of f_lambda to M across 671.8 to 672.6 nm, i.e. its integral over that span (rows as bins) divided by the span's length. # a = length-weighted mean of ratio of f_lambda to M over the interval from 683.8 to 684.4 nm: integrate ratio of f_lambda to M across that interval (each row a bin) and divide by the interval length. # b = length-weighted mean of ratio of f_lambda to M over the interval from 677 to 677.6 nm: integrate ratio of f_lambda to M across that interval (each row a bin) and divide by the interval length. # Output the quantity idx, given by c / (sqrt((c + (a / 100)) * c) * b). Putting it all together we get 0.94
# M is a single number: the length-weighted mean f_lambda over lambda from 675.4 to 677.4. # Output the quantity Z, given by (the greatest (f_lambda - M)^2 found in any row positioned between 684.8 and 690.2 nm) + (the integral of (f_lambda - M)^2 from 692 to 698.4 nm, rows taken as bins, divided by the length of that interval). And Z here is 4.5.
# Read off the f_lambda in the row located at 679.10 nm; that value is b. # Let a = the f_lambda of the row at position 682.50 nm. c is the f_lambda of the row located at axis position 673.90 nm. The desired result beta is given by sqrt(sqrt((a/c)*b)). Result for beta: 2.00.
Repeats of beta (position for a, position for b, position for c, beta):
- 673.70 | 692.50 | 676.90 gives 2.01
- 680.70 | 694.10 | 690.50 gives 2.04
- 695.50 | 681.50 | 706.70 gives 2.05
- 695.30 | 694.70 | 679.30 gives 2.00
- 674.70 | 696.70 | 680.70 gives 1.95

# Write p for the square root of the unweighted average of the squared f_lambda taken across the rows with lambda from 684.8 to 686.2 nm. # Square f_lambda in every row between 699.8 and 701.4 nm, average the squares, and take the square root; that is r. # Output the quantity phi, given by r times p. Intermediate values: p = 16.0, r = 14.6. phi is 234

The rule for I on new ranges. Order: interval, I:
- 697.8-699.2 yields 15.6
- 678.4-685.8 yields 16.0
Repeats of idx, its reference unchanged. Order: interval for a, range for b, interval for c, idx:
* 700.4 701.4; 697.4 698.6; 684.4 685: 0.98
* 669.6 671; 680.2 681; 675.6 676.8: 0.97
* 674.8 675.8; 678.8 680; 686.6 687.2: 0.98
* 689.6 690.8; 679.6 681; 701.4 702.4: 0.98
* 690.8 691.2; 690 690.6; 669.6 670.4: 1.00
